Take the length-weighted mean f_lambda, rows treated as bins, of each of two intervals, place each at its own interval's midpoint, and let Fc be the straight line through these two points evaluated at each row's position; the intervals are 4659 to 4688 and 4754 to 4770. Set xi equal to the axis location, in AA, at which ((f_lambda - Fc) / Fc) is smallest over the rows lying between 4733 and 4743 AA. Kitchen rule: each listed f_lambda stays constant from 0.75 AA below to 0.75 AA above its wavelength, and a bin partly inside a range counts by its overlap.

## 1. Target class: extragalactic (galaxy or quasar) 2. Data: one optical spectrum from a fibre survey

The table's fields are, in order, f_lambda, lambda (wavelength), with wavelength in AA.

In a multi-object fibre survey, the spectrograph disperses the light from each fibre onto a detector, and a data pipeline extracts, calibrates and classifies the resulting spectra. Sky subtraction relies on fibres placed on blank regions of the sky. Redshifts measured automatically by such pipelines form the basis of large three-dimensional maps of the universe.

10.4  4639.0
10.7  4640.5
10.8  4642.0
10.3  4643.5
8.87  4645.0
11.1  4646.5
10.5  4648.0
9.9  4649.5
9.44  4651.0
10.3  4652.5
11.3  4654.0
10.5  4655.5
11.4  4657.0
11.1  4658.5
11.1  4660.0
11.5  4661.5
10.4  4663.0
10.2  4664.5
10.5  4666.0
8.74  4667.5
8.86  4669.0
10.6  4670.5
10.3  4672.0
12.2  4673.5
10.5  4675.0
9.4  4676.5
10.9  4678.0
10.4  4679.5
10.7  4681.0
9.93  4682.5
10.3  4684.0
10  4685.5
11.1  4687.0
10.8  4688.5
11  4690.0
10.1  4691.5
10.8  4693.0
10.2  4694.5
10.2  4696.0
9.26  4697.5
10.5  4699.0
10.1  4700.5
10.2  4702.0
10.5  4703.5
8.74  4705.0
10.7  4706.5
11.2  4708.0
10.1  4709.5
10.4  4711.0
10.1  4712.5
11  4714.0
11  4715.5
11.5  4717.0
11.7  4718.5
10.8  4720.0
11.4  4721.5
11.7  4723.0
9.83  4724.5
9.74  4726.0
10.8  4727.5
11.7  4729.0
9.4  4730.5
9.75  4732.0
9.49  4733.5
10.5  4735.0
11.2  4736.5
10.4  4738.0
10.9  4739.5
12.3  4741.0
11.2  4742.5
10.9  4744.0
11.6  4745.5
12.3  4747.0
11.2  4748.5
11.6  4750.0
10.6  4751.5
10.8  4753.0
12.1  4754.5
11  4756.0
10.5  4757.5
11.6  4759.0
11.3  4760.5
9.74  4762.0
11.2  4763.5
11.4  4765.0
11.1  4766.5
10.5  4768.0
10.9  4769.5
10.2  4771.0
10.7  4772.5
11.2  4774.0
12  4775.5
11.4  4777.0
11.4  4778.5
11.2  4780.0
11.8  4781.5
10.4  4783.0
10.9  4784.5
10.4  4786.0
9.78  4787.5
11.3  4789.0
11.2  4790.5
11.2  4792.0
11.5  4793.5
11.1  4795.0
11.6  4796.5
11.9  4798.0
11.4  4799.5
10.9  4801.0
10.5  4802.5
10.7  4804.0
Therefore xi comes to 4733.5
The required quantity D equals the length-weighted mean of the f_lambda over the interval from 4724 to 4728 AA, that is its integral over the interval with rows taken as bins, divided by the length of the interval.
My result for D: 10.1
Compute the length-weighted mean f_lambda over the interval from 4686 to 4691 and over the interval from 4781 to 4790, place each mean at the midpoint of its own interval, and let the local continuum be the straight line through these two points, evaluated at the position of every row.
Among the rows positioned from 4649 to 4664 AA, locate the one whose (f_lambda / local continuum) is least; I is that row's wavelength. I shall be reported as 4651.0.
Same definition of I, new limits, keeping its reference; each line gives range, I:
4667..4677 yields 4667.5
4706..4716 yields 4709.5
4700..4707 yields 4705.0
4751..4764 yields 4762.0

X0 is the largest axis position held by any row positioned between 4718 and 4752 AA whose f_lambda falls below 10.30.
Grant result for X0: 4733.5 AA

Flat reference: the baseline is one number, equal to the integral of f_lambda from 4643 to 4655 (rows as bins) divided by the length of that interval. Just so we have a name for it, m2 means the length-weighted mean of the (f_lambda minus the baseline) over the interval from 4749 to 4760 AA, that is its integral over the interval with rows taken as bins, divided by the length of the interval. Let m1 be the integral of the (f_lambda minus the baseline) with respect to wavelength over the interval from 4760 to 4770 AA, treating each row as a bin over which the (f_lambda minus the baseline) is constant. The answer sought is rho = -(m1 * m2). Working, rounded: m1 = 6.5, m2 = 1.0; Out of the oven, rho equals -6.2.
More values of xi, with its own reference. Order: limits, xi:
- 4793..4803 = 4802.5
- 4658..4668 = 4667.5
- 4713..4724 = 4720.0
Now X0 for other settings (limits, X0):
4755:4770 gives 4762.0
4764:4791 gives 4787.5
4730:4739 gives 4733.5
